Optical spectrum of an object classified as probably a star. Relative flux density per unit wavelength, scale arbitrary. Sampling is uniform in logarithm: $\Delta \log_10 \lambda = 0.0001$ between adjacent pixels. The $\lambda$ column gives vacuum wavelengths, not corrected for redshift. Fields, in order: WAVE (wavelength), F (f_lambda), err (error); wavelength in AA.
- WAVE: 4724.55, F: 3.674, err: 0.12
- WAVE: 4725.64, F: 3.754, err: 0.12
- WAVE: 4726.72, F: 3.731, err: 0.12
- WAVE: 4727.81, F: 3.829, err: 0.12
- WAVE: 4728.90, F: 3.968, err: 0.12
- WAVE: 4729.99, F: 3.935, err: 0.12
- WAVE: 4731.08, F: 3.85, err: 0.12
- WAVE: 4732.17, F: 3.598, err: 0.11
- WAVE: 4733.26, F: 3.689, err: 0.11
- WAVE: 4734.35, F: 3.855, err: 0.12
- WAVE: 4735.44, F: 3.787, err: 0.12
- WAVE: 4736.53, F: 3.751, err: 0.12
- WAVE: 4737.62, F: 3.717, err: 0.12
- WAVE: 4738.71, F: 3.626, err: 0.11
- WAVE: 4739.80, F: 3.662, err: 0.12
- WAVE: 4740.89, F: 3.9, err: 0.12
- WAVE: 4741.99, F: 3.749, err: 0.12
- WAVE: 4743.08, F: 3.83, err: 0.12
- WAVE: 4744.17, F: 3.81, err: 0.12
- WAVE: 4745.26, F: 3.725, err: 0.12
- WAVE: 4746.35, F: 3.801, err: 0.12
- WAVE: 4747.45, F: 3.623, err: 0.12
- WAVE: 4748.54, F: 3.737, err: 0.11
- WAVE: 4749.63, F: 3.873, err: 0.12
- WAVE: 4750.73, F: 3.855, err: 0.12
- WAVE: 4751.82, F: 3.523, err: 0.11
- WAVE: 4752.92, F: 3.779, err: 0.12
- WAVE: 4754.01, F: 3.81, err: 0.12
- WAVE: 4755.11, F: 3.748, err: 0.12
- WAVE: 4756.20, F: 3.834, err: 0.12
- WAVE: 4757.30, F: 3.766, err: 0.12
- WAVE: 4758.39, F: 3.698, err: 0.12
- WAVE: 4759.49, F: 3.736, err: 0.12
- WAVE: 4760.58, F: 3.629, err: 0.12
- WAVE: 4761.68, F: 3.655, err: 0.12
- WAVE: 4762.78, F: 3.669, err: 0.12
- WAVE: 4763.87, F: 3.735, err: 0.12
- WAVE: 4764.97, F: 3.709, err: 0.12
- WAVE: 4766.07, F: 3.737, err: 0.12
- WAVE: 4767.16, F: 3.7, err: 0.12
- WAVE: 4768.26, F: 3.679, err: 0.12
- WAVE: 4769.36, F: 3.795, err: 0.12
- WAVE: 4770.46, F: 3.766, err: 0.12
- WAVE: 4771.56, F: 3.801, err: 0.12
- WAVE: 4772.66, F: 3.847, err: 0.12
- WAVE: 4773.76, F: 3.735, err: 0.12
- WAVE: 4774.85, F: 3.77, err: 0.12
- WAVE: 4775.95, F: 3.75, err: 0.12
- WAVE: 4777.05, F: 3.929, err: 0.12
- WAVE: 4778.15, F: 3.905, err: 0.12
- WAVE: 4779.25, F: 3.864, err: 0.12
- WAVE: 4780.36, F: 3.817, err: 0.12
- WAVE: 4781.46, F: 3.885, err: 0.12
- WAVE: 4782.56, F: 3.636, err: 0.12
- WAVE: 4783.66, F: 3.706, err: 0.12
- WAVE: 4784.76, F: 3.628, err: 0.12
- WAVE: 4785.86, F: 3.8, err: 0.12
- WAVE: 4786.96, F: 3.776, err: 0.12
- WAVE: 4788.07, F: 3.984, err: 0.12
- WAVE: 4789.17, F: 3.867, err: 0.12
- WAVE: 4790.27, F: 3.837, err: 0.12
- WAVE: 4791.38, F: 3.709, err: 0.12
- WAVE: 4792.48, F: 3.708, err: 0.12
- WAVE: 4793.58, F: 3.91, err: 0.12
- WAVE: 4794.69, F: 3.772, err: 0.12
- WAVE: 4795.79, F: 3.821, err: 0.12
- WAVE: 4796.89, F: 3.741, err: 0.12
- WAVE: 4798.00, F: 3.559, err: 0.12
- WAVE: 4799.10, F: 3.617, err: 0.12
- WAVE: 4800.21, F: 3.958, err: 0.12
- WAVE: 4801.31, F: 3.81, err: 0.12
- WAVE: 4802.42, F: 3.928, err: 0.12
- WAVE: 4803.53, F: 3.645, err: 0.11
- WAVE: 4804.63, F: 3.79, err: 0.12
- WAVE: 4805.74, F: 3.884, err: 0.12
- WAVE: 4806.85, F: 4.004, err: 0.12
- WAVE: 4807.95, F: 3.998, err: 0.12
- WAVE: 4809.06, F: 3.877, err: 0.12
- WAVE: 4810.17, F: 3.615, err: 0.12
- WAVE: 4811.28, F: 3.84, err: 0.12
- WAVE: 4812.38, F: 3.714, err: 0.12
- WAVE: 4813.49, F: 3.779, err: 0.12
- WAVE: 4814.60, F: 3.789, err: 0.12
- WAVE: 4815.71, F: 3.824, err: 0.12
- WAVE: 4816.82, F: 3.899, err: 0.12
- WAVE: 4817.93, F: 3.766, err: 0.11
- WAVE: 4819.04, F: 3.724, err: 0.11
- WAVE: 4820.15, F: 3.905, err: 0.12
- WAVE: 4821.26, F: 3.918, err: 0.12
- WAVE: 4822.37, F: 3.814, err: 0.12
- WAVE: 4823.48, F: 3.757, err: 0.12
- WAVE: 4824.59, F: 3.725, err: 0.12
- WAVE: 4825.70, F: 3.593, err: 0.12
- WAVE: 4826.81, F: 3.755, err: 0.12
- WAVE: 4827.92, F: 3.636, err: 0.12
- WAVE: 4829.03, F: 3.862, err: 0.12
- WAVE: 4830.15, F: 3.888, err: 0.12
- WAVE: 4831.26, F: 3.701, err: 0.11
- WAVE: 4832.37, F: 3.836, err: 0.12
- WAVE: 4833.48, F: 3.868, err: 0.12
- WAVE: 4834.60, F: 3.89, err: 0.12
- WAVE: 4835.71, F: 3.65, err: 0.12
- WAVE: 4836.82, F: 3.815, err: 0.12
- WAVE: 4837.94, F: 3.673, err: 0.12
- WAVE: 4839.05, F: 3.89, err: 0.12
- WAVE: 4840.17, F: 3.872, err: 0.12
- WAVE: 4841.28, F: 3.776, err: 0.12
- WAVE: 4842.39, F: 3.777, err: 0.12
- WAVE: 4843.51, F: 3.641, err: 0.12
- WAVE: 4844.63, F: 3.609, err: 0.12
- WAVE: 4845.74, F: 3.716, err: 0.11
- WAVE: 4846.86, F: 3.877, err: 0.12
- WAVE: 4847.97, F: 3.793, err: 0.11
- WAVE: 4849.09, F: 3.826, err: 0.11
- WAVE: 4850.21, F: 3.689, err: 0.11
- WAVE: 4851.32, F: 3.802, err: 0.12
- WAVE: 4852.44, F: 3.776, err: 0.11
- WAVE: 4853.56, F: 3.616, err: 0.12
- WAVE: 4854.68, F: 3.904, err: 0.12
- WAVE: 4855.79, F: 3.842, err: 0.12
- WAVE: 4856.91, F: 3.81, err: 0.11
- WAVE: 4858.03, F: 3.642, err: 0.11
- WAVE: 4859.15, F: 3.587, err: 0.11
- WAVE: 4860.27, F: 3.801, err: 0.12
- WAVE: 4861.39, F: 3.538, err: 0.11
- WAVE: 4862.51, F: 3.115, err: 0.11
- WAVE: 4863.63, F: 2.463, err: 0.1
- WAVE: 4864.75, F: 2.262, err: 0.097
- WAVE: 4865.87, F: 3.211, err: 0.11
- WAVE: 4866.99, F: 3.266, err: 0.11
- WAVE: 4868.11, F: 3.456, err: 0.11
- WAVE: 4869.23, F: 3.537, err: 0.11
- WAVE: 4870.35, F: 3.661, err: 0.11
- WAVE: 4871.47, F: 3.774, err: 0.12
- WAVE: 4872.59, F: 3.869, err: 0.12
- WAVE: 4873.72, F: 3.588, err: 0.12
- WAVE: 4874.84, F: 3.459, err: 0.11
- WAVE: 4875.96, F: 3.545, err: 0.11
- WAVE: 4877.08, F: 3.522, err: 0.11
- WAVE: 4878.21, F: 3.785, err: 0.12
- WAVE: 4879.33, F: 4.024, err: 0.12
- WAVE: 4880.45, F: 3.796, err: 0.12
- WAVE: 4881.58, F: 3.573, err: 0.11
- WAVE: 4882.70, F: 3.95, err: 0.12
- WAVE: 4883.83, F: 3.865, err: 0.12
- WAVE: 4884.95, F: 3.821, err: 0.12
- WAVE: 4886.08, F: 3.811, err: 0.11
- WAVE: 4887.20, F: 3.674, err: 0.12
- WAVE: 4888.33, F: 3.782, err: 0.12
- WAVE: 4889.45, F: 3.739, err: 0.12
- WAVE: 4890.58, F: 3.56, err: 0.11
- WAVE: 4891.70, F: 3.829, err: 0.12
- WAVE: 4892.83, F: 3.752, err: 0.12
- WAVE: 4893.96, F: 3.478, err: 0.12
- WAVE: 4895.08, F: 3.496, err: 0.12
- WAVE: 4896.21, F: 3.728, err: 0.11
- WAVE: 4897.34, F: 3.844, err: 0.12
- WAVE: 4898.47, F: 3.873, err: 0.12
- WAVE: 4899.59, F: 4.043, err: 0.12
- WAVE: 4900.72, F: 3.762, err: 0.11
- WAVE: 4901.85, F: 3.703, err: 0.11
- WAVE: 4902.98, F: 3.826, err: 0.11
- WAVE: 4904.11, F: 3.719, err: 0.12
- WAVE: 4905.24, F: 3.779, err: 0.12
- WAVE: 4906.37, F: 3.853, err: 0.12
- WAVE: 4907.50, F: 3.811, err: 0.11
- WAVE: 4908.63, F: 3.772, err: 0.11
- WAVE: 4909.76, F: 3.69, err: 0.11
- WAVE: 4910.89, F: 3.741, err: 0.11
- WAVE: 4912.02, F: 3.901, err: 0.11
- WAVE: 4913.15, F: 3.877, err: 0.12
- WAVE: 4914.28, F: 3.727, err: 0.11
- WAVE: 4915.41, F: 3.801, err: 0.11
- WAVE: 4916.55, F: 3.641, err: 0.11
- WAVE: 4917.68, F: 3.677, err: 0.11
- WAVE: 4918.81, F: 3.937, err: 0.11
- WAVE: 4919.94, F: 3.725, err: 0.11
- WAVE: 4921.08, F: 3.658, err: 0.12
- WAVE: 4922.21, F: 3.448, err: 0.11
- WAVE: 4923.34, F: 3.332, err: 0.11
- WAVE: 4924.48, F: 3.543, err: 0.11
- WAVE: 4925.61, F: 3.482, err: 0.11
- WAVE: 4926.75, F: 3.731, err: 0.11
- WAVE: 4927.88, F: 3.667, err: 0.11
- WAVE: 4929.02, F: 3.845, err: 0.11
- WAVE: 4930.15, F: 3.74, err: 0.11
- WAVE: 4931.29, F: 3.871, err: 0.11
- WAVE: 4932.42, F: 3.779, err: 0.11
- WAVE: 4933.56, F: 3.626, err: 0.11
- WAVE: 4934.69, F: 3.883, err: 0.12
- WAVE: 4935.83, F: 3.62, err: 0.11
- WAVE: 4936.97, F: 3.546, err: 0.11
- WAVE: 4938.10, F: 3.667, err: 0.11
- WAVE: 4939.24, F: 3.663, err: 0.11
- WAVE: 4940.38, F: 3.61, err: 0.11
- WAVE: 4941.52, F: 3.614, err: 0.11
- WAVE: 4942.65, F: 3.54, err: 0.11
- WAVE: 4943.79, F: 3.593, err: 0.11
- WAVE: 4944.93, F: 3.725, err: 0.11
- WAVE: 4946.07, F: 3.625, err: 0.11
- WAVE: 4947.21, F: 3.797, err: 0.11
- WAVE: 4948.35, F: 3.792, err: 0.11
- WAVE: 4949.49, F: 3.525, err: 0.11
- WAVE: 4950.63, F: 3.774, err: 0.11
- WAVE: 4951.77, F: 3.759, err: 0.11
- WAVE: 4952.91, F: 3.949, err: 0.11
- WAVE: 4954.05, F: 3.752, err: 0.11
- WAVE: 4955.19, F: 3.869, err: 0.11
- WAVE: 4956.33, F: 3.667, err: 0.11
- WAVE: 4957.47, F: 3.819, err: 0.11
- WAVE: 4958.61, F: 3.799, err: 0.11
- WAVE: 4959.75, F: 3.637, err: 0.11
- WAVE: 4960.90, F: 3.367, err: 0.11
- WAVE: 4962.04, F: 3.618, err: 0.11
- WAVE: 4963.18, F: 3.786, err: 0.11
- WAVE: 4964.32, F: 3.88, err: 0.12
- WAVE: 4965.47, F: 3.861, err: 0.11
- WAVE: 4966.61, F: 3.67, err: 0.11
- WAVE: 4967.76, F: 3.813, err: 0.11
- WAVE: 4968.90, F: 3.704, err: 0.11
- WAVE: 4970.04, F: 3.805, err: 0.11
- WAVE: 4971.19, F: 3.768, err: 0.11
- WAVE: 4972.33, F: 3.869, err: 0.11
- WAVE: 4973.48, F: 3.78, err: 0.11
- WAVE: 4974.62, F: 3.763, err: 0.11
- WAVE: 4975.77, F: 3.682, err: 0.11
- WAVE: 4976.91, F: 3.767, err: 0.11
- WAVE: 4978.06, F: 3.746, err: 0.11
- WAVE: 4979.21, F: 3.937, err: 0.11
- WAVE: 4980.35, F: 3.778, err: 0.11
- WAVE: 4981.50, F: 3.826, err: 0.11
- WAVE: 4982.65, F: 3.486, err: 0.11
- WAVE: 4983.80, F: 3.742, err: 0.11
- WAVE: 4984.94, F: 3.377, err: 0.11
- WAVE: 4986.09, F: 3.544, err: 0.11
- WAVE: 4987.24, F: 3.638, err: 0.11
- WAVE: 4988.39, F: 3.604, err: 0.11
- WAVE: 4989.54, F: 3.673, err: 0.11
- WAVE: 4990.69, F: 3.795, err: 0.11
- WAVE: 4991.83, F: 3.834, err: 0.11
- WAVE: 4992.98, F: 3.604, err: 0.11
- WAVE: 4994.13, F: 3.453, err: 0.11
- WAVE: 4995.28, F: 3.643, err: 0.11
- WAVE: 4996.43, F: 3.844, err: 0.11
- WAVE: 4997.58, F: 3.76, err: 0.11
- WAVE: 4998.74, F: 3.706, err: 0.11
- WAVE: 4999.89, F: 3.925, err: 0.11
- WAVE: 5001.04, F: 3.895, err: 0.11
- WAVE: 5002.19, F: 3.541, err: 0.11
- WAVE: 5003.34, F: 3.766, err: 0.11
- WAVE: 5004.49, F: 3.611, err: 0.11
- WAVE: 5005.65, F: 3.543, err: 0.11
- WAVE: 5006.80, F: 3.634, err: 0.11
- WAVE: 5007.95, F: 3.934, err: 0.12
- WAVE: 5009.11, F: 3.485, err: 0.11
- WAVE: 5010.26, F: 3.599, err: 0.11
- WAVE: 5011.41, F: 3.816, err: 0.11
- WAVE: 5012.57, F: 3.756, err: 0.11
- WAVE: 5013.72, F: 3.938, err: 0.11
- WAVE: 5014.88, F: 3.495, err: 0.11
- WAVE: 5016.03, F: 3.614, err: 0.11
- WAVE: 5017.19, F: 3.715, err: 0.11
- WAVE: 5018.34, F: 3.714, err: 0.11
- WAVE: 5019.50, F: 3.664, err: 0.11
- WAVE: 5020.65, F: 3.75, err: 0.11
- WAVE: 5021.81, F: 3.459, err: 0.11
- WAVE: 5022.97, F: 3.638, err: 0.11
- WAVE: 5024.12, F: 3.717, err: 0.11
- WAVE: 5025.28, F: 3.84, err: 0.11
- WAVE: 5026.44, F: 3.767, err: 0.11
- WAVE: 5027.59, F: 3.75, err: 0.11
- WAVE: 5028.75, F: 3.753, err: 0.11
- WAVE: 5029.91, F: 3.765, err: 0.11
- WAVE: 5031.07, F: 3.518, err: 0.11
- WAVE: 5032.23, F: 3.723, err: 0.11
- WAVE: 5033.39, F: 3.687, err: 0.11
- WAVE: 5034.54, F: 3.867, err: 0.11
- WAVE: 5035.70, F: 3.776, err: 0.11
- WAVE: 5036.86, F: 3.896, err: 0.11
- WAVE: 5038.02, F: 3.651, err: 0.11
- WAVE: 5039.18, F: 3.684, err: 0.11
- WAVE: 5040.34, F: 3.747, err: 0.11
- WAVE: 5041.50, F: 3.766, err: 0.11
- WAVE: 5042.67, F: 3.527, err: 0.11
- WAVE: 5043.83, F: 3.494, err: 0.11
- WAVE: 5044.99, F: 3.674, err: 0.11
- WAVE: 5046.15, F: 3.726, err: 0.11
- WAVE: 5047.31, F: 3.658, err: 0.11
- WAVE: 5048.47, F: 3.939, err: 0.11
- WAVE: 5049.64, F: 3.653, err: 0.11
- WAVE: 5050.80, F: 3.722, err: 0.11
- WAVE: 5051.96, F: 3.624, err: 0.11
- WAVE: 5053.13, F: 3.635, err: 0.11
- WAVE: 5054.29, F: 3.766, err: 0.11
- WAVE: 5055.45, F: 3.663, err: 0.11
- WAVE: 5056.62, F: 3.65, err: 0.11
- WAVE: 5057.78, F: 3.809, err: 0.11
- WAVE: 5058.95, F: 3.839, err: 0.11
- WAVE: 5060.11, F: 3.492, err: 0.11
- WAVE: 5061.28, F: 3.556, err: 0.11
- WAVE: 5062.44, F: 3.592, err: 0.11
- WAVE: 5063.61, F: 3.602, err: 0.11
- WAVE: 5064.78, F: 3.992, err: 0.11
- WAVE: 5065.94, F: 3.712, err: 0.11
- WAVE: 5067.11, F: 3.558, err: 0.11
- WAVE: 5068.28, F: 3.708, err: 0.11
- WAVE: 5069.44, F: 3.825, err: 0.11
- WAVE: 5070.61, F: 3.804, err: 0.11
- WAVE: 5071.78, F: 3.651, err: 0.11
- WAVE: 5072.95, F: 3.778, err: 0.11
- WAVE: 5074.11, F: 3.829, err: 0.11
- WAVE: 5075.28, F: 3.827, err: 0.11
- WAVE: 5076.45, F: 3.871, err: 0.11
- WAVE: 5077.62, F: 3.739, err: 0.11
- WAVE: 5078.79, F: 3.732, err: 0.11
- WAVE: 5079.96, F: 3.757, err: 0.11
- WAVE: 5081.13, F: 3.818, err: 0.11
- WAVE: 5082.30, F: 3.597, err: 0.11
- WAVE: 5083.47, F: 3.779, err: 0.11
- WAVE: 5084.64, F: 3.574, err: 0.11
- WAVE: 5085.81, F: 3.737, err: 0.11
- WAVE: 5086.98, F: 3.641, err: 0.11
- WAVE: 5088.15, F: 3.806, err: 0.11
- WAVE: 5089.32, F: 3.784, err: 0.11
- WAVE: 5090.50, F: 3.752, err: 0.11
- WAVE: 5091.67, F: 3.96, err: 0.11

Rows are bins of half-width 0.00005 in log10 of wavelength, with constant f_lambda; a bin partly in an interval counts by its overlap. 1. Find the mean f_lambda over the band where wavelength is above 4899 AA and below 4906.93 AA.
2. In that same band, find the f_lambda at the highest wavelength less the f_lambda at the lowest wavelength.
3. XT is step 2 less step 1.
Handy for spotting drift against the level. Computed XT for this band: -4.0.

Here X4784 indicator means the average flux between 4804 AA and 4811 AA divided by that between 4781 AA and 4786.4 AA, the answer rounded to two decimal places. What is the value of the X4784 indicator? 1.03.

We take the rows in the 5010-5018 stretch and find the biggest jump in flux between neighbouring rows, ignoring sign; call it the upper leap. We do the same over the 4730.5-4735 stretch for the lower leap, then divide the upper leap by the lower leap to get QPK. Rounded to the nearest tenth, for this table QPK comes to 1.8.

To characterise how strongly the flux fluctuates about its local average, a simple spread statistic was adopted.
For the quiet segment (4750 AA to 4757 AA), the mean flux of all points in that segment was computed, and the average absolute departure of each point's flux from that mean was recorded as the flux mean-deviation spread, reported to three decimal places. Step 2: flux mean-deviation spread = 0.082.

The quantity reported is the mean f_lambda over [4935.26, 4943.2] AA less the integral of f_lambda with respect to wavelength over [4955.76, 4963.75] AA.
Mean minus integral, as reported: -25.7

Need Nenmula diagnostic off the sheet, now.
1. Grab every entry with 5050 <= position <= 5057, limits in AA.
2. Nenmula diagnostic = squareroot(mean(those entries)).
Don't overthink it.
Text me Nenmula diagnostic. 1.92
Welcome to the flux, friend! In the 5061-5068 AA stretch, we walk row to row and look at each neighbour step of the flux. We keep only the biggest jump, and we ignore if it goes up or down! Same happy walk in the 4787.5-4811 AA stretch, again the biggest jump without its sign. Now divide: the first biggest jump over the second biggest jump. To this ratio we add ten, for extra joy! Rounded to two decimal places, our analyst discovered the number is 11.14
